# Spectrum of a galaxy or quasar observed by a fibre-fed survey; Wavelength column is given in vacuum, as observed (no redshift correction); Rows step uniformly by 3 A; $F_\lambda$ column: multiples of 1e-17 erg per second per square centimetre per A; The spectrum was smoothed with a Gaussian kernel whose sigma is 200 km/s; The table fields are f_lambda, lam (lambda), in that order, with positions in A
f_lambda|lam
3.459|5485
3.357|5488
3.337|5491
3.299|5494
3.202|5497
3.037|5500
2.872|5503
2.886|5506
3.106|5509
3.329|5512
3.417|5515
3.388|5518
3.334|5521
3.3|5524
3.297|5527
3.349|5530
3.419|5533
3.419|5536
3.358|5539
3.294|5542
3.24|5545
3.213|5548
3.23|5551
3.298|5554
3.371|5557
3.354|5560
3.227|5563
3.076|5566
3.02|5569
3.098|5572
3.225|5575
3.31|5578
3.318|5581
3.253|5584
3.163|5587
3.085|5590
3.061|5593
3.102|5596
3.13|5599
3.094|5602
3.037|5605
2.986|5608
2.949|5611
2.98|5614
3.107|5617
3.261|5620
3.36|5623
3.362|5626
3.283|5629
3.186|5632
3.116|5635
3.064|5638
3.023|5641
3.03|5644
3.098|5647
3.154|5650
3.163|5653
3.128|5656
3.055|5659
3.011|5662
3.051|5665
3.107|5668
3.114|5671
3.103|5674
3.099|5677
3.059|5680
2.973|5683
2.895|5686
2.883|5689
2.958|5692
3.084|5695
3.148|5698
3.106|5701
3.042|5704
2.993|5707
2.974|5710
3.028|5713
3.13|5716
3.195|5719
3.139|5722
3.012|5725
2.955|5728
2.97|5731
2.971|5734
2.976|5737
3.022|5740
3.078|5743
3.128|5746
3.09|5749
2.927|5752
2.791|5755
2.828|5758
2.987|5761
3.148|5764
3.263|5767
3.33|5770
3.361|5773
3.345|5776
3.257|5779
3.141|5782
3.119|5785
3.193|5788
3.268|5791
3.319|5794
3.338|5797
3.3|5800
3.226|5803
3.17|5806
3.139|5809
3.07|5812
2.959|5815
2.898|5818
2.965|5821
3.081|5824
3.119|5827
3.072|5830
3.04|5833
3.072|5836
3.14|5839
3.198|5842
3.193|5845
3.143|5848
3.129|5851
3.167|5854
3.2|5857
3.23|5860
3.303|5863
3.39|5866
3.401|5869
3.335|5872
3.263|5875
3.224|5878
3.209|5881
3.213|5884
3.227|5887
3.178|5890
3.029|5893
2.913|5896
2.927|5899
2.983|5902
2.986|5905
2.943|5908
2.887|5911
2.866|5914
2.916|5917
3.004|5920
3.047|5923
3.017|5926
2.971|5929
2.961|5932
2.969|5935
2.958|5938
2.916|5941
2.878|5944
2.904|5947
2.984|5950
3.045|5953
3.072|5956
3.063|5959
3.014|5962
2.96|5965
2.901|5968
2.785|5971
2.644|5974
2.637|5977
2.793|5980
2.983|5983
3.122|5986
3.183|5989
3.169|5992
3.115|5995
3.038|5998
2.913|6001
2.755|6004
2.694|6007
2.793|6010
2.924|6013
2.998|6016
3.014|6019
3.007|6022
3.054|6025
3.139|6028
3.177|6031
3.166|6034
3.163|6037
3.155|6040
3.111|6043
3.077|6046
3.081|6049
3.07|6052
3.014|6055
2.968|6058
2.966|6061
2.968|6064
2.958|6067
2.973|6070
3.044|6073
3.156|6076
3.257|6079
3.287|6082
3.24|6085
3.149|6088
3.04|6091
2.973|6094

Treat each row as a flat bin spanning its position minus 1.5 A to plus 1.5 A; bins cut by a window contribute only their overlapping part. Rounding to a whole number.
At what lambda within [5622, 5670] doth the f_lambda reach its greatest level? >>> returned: 5626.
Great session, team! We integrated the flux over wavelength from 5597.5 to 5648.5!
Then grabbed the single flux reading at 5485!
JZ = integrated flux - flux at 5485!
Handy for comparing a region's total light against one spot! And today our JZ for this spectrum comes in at 156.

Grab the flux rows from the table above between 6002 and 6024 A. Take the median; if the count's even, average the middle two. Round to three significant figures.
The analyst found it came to 2.92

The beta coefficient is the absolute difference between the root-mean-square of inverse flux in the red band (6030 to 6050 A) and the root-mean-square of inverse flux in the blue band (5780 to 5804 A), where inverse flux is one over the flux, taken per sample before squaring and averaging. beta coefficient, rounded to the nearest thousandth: 0.010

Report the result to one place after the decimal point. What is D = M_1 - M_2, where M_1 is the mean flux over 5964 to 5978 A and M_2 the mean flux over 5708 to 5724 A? -0.3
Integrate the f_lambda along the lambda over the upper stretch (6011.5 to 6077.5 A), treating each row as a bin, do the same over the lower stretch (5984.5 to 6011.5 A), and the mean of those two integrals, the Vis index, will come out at 141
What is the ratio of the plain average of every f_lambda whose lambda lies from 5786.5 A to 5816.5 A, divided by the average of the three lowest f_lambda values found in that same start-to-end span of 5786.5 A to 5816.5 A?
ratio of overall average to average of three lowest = 1.05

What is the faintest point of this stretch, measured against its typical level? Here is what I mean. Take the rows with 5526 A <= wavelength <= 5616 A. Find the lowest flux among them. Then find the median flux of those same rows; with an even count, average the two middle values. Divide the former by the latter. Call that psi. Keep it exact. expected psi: 0.914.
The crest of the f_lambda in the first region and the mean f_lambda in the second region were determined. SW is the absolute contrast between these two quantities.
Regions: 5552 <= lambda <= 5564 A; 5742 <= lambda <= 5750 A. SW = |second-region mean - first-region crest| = 0.27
